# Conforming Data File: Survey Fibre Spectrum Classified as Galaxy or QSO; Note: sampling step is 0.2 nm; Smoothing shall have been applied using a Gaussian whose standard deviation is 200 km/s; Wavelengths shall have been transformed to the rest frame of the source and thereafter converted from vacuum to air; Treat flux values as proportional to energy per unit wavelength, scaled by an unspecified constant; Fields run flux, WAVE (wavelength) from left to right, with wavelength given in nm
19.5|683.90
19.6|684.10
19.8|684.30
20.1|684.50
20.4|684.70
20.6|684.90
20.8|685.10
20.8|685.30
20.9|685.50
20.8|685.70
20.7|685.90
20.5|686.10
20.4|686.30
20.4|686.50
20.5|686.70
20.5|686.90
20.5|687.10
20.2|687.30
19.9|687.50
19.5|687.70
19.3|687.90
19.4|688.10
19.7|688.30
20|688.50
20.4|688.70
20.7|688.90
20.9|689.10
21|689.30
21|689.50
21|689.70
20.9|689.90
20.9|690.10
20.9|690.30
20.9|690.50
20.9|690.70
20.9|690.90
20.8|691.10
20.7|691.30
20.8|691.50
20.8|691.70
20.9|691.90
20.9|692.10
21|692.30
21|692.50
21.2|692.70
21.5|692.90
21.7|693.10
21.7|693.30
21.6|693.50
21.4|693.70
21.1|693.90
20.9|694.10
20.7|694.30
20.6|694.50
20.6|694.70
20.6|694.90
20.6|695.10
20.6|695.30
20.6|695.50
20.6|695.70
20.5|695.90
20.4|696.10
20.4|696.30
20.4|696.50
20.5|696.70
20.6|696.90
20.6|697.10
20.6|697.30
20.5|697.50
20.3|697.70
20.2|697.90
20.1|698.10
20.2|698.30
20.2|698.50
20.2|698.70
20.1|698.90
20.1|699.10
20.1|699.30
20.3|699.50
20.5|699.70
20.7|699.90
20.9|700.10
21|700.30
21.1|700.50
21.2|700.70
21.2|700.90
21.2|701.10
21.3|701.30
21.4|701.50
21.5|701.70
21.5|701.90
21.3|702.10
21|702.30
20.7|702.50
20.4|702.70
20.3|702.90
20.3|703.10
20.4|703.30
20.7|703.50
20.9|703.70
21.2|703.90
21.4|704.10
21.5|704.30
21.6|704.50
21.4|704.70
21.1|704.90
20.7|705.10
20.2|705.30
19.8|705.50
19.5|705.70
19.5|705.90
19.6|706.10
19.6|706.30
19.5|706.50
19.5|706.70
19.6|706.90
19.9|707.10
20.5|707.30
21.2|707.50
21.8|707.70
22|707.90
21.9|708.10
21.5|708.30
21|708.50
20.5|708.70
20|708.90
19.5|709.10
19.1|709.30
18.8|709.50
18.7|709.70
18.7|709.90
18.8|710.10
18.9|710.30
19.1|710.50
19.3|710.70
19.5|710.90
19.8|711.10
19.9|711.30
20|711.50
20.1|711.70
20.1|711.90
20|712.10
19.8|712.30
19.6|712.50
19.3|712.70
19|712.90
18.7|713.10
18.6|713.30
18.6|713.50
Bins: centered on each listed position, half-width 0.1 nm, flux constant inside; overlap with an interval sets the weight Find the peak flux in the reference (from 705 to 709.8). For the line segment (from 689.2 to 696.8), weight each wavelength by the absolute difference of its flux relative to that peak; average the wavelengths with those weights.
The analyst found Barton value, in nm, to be 693.27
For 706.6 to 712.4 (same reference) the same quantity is 709.81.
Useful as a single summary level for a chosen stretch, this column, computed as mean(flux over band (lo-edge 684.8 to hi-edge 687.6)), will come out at 20.5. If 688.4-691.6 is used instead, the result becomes 20.8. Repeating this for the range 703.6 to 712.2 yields 20.2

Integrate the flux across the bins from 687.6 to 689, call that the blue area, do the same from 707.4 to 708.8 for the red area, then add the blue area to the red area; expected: 57.8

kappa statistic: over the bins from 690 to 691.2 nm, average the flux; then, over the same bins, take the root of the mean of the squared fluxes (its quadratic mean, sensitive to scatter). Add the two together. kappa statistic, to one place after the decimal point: 41.8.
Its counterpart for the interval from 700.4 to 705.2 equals 42.1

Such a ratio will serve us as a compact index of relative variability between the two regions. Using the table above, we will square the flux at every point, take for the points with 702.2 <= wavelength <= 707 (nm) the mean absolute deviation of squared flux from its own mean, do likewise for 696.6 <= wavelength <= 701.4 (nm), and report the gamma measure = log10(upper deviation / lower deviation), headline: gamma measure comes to 0.25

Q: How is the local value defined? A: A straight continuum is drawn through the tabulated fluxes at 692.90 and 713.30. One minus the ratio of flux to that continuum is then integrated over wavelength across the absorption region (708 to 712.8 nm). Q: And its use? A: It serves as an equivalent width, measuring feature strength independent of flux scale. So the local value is -0.185 nm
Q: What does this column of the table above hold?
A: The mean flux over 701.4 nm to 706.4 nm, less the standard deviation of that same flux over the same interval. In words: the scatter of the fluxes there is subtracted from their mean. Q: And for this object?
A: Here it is 20.0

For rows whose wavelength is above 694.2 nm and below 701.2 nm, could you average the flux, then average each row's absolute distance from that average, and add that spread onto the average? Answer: 20.78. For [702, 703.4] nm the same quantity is 20.95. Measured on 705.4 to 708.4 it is 21.26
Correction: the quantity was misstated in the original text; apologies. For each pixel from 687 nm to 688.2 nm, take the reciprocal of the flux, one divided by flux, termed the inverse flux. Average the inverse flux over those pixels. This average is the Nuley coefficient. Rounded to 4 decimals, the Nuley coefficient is 0.0505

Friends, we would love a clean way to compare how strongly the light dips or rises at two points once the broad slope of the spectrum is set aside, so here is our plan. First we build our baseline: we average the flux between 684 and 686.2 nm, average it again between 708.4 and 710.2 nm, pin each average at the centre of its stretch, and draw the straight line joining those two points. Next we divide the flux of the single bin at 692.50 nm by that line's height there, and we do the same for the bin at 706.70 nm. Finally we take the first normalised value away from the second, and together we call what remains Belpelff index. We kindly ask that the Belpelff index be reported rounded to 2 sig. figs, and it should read -0.045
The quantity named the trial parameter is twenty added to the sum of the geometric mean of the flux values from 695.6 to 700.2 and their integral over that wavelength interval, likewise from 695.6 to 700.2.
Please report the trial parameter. 134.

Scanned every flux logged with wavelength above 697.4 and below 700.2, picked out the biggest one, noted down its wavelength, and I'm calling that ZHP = 700.10 nm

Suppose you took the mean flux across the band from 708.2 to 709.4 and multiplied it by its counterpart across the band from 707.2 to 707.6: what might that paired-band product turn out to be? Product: 423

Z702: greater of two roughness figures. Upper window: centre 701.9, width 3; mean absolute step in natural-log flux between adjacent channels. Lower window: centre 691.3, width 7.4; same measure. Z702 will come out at 0.0058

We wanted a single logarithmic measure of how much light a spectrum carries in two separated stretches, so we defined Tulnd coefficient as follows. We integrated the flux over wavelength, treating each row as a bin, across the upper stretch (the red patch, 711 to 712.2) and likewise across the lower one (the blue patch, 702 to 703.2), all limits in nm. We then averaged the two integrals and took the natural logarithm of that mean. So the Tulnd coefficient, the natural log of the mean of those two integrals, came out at 3.19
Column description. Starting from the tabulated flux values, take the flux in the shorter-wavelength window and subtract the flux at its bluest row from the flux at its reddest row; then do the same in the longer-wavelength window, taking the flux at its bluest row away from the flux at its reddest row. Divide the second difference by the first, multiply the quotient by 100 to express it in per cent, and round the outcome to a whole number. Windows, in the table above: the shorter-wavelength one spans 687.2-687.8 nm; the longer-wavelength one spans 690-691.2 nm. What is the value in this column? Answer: 14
